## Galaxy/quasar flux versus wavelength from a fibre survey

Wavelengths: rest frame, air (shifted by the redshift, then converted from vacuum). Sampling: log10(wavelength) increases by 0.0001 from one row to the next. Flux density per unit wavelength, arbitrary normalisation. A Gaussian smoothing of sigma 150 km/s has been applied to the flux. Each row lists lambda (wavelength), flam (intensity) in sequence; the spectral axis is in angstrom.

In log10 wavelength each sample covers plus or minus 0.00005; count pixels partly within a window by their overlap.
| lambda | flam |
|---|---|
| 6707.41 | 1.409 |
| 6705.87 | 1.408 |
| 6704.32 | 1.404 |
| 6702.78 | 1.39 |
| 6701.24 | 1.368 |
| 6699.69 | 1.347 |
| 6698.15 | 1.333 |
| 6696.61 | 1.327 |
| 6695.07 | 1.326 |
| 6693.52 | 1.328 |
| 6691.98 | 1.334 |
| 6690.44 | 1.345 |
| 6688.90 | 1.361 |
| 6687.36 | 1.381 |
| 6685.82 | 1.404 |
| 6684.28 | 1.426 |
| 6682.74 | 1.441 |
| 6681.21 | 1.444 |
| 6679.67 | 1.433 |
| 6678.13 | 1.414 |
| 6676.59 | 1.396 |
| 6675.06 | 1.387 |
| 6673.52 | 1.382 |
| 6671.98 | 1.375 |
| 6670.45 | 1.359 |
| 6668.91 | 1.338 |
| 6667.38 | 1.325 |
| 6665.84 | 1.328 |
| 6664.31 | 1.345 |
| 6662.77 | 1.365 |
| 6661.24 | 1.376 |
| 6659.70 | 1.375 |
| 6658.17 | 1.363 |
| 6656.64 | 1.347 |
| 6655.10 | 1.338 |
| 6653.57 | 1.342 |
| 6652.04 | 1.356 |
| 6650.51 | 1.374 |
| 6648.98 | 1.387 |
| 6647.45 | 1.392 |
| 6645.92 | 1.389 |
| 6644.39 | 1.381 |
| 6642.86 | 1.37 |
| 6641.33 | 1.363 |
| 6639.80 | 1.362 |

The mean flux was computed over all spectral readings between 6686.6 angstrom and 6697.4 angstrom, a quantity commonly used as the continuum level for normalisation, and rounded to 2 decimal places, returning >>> 1.34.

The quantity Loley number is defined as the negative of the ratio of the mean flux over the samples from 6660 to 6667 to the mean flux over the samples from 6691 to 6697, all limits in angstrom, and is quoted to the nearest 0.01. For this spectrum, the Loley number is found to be -1.02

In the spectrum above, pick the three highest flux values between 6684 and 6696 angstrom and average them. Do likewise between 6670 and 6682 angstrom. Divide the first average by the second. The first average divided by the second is 0.98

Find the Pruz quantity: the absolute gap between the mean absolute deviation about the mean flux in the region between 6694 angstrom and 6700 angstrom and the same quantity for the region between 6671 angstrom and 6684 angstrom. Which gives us 0.017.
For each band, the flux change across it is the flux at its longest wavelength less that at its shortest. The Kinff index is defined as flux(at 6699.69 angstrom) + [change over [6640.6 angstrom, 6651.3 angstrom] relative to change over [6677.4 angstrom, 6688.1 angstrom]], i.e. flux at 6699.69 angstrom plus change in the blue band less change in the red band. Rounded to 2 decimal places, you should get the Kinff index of 1.39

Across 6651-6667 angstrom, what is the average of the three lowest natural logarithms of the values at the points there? 0.290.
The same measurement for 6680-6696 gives 0.285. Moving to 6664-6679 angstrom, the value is 0.285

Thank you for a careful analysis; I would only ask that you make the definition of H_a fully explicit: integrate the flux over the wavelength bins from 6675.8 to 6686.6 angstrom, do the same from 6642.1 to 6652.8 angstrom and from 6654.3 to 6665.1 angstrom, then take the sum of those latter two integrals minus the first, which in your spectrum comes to 14.0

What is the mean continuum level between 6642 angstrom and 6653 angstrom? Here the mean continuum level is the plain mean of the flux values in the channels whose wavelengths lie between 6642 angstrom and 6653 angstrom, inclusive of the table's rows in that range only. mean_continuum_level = 1.38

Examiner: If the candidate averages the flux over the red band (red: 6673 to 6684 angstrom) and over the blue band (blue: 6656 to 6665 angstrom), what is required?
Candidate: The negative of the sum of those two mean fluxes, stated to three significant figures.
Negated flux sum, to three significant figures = -2.78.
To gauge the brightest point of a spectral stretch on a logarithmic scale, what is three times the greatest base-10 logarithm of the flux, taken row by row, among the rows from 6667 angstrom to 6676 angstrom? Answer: 0.43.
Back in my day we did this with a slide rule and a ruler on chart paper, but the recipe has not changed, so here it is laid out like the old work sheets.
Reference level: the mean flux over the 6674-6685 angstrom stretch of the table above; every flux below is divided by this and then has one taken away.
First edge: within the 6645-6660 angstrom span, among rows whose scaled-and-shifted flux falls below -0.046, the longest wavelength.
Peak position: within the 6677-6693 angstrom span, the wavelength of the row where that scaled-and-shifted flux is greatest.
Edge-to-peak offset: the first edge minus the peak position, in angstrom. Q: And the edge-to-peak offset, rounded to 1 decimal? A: -24.6 angstrom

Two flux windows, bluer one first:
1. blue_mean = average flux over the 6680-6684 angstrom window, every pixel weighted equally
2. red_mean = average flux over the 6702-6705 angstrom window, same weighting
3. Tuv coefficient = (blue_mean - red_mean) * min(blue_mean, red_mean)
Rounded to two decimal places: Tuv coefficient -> 0.06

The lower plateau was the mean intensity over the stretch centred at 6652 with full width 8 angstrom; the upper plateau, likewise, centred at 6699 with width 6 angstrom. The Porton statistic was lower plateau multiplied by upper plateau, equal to 1.83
